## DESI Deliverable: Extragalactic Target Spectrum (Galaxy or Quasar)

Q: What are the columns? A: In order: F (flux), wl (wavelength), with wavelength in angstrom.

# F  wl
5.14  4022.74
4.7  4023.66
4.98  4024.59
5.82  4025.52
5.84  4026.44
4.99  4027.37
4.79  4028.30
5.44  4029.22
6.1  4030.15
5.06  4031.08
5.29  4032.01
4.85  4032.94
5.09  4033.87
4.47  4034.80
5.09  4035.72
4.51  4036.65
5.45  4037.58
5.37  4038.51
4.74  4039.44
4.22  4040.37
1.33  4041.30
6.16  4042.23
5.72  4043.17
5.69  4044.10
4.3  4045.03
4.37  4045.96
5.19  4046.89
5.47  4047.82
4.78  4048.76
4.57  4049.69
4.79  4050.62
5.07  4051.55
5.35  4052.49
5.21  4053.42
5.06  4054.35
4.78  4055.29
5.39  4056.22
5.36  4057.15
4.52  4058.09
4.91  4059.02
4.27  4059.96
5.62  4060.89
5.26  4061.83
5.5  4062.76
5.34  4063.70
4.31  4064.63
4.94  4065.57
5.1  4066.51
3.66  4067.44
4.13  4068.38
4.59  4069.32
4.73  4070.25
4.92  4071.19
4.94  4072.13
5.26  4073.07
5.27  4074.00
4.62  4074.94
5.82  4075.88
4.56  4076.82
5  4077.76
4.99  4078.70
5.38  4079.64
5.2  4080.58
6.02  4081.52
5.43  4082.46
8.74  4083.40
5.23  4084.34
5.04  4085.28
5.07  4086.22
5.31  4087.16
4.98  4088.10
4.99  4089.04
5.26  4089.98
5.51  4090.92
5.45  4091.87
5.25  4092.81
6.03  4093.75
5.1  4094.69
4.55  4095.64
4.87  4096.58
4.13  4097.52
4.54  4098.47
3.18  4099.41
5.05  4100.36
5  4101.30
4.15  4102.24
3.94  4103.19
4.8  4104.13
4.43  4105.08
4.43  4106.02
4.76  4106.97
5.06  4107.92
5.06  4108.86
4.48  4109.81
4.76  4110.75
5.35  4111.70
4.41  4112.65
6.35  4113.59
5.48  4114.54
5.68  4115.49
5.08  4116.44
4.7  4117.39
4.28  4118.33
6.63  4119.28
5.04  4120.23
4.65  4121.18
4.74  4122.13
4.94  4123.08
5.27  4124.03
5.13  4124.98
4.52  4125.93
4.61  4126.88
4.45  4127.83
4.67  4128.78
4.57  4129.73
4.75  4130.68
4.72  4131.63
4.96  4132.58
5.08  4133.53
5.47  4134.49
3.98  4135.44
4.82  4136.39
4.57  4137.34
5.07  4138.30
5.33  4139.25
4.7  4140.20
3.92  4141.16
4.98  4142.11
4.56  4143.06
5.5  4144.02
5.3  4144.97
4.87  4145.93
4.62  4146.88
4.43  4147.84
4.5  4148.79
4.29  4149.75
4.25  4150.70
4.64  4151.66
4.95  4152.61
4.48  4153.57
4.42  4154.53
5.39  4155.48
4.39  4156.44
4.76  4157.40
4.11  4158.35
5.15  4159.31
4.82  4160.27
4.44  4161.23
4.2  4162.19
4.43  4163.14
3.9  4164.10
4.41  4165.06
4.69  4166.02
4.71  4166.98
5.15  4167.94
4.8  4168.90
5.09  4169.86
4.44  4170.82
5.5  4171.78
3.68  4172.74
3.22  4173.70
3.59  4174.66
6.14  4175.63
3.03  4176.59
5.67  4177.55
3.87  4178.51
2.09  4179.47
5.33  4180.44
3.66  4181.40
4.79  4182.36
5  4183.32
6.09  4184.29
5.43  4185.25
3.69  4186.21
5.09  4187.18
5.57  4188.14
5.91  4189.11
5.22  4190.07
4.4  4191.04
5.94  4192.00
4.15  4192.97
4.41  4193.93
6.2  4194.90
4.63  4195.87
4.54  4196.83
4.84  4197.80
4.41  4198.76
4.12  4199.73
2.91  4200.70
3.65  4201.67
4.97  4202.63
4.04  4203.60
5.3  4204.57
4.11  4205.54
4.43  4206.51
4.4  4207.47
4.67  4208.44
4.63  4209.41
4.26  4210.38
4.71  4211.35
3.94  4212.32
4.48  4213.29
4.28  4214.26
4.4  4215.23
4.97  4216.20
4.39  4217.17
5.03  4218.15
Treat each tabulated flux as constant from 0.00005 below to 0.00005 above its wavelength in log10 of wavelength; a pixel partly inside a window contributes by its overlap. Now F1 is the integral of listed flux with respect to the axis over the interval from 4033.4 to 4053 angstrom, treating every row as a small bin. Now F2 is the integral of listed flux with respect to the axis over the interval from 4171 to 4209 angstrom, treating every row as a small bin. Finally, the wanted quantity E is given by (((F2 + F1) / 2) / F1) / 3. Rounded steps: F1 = 95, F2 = 174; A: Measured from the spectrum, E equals 0.472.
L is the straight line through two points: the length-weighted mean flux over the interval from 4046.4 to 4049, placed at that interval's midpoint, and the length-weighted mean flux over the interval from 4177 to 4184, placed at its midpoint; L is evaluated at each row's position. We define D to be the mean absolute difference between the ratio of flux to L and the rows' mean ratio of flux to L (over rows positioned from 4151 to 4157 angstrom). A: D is 0.067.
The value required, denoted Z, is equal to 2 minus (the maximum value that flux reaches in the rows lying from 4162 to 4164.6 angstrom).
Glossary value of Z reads -2.43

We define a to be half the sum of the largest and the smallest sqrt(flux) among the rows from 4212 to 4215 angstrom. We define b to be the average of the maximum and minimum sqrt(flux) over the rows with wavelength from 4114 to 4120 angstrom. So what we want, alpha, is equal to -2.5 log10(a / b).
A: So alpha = 0.135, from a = 2.05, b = 2.32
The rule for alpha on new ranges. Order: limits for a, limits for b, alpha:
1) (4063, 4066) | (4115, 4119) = 0.016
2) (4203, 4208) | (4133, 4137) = 0.005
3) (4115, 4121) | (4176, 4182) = -0.210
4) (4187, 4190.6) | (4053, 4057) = -0.042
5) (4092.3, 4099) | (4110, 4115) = 0.031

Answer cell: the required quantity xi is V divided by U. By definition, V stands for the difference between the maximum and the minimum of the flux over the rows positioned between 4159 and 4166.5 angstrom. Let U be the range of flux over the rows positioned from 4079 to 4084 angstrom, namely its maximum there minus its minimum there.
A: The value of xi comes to 0.35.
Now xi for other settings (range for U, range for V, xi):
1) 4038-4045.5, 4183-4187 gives 0.50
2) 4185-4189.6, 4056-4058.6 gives 0.39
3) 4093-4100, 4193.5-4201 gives 1.15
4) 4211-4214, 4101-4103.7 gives 1.38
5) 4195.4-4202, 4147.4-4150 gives 0.11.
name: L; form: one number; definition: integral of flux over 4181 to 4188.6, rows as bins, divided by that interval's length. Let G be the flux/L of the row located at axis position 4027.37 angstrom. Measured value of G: 1.01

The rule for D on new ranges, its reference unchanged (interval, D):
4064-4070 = 0.084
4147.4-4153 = 0.043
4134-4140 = 0.090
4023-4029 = 0.081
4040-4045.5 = 0.248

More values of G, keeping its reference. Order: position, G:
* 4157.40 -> 0.97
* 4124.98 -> 1.04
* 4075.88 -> 1.18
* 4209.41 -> 0.94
